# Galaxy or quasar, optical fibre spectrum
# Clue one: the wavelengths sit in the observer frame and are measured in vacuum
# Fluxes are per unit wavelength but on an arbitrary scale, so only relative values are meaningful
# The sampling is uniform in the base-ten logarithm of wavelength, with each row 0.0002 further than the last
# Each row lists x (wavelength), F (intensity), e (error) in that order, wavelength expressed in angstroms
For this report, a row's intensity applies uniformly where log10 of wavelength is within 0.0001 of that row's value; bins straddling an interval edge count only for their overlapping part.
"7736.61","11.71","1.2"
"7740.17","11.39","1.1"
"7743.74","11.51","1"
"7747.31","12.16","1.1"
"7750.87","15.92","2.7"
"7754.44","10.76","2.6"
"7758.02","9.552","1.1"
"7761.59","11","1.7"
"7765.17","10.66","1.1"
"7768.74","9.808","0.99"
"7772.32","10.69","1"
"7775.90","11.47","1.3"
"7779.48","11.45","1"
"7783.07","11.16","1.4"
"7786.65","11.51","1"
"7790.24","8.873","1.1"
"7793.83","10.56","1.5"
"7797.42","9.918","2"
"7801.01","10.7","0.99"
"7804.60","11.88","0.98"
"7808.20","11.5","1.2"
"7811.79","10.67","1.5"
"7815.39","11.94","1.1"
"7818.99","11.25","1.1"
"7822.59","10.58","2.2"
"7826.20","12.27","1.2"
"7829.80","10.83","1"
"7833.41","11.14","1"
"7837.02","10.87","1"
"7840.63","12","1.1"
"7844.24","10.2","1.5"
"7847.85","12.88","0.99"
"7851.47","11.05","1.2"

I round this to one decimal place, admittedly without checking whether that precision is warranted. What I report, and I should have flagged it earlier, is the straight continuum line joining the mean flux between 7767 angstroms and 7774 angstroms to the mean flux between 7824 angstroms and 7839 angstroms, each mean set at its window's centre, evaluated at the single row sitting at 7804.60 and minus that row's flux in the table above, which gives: -1.1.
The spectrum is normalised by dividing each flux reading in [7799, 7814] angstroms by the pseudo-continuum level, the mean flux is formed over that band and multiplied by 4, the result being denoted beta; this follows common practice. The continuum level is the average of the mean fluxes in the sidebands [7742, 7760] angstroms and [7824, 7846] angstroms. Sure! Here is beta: 3.86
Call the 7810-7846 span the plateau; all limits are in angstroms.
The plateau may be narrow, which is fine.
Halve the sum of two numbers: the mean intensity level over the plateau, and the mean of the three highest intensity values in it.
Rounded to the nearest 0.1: 11.6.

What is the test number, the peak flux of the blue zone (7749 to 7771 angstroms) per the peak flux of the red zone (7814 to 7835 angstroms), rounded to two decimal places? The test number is 1.30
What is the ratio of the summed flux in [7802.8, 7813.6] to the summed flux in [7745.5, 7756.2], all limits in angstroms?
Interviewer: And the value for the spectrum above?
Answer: 0.88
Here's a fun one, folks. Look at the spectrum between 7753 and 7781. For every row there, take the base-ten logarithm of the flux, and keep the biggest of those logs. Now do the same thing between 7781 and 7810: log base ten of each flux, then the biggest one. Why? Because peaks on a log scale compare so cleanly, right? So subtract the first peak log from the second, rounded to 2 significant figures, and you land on 0.015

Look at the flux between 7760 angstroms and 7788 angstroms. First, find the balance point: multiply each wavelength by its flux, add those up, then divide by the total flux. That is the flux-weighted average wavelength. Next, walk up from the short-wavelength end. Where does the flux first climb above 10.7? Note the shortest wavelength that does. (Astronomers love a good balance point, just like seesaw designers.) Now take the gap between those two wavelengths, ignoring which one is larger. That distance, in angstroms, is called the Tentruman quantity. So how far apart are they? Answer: 12.8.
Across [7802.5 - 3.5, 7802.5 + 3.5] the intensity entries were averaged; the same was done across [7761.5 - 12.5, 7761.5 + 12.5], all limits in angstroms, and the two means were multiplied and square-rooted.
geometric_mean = 11.2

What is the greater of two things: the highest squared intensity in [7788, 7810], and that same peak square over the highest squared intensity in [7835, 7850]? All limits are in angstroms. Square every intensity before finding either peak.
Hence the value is 141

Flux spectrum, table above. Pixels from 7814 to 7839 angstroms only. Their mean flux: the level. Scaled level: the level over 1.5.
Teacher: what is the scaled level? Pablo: 7.51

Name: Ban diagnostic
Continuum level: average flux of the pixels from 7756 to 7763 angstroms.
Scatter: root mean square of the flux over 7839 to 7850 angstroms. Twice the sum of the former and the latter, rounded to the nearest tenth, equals 44.0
